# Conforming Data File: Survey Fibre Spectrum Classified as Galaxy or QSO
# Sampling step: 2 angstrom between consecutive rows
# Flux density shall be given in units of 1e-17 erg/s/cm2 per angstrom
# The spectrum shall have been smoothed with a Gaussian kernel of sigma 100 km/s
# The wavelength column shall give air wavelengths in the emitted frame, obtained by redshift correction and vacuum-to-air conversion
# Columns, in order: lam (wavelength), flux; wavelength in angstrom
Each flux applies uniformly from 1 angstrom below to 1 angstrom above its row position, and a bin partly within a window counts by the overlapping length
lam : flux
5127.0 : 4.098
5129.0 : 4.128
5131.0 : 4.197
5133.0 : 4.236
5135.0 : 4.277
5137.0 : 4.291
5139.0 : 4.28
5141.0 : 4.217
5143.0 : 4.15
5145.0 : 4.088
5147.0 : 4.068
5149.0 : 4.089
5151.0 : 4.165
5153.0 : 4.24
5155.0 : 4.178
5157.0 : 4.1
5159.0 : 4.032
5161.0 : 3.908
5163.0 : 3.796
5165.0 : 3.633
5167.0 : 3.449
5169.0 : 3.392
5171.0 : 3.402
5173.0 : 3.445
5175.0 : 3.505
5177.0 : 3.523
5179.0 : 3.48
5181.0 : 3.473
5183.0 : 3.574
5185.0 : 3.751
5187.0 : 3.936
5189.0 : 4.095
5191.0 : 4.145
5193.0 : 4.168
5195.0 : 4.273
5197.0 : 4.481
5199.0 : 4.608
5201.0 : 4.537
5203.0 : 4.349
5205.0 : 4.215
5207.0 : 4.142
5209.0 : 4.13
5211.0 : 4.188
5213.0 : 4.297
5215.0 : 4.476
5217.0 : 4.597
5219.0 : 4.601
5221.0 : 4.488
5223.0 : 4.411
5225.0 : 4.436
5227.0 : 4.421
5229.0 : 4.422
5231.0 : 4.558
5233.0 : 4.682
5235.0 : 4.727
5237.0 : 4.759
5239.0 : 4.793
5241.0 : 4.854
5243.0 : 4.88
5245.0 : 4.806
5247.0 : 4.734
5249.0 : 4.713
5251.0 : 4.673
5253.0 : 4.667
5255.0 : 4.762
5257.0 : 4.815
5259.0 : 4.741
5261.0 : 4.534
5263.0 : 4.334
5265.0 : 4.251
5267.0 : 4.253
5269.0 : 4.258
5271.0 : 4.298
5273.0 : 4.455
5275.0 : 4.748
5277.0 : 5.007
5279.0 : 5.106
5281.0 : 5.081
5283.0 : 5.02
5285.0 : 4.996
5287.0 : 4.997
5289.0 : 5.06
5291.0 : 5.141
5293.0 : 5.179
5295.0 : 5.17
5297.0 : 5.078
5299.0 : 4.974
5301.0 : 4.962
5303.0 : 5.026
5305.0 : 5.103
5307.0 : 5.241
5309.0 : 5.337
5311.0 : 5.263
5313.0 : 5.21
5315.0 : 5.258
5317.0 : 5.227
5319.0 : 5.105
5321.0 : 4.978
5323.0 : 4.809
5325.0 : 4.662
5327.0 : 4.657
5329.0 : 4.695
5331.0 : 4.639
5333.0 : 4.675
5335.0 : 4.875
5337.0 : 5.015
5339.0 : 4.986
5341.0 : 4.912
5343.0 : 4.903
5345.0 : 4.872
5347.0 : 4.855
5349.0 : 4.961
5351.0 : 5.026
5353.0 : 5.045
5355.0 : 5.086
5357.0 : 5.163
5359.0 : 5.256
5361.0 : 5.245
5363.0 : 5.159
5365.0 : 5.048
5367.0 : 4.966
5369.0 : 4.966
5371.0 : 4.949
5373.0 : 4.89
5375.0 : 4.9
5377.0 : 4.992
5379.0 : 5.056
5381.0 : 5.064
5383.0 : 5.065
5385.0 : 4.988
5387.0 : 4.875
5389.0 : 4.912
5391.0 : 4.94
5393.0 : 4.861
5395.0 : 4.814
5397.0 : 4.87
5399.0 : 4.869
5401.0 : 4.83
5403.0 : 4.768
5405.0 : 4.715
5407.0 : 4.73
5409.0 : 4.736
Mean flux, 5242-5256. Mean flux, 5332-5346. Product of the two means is 23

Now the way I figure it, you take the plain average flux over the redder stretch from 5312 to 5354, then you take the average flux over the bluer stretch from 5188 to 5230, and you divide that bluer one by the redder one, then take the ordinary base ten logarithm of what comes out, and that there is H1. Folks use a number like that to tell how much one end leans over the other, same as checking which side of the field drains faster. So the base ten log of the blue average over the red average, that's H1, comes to -0.05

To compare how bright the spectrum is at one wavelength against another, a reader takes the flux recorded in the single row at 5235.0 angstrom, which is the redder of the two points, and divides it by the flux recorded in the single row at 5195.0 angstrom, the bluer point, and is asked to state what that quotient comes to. 1.11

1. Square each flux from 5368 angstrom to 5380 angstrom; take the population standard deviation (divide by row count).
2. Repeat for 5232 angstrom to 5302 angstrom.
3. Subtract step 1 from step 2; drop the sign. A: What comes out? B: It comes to 2.0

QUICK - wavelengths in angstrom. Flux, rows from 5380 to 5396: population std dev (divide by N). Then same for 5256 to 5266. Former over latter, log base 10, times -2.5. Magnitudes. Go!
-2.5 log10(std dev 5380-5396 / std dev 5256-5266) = 1.0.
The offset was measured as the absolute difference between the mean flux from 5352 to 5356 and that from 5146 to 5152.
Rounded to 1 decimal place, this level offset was 1.0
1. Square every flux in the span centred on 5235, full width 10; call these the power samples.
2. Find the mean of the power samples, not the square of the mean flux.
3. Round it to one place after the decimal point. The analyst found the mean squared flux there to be 22.1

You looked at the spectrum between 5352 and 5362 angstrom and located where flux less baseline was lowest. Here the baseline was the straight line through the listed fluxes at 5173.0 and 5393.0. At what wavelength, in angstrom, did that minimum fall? 5353.0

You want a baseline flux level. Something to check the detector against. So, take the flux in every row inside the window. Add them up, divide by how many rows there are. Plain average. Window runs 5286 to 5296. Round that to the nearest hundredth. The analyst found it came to 5.11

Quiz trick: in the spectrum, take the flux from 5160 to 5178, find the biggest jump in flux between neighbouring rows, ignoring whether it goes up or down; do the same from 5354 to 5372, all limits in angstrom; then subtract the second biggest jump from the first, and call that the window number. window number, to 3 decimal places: 0.073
